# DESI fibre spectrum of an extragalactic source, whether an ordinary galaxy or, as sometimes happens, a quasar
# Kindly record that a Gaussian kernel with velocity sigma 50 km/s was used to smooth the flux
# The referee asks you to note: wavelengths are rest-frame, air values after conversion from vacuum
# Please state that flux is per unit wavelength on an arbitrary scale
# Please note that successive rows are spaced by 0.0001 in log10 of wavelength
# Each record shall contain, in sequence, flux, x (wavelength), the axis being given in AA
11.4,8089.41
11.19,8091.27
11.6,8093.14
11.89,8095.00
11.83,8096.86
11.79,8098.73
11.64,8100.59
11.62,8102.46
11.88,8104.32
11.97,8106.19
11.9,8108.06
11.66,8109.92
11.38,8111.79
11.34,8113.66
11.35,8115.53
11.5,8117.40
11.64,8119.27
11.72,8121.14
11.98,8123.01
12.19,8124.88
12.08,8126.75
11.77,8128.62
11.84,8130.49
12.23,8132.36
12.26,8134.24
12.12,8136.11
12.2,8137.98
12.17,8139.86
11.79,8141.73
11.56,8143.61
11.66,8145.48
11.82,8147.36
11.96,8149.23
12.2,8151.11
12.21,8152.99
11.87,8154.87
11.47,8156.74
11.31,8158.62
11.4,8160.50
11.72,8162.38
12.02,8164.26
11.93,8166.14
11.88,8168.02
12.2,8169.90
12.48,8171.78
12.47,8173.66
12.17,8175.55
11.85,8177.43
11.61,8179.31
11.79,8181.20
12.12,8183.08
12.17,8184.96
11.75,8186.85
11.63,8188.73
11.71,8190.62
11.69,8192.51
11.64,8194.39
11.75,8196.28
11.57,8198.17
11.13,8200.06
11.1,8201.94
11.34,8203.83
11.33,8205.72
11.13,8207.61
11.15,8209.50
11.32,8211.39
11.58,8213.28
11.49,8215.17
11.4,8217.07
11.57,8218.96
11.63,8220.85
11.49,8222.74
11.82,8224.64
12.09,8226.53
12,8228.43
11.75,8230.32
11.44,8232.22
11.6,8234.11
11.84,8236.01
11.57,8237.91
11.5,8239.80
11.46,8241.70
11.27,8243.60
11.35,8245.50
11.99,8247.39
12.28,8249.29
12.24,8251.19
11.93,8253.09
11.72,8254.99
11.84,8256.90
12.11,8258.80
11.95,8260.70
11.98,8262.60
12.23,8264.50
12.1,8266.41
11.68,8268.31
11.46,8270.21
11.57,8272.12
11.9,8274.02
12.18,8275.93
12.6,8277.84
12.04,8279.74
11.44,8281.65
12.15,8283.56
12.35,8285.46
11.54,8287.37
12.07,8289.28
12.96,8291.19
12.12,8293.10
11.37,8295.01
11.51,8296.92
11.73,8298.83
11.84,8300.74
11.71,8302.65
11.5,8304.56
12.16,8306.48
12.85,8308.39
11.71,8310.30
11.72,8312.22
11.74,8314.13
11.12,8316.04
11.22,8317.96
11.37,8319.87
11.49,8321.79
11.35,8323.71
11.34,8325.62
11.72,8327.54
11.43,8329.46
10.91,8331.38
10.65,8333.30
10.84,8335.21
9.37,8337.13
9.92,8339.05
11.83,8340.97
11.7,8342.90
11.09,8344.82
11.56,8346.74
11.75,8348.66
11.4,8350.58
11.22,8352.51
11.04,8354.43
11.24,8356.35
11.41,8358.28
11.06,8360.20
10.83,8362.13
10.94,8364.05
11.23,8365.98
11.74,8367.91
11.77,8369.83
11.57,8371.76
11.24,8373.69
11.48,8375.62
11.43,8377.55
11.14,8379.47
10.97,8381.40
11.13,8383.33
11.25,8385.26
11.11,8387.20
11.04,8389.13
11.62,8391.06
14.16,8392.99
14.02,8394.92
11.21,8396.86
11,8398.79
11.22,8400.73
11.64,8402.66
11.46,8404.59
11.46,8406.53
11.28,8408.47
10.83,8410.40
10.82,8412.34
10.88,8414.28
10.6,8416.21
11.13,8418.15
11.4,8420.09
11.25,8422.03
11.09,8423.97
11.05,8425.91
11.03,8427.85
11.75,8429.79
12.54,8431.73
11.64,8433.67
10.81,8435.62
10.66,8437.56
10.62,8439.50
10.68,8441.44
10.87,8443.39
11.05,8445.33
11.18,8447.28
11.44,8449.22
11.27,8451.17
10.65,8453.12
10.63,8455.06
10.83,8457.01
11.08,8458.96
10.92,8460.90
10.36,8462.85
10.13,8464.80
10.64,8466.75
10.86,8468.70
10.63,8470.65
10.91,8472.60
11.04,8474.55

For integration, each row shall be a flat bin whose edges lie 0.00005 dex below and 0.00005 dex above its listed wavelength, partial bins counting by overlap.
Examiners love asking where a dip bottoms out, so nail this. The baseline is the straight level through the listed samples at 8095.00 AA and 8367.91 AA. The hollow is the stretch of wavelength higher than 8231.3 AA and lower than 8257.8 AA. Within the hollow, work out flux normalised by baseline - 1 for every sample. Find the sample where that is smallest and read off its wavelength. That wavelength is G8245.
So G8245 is 8243.60 AA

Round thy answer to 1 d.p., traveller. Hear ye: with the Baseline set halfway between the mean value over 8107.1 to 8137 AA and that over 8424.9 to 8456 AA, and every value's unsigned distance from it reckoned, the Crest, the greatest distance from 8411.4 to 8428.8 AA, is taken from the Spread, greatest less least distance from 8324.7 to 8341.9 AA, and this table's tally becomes 1.2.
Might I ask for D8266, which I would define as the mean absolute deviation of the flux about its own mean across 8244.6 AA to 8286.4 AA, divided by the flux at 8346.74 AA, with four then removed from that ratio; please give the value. -3.98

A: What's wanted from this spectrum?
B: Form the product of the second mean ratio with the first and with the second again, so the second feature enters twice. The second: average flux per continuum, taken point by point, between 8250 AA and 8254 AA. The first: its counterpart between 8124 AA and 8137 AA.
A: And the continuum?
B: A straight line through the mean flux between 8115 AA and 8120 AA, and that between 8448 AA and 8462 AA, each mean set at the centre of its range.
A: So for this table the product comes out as 1.21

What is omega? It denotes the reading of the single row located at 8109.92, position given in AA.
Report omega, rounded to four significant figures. 11.66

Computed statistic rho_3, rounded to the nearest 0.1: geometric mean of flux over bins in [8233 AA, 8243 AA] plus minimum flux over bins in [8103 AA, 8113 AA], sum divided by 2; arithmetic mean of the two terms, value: 11.5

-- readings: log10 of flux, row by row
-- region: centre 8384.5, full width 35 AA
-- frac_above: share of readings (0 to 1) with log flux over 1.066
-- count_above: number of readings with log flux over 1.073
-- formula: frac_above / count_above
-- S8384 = 0.11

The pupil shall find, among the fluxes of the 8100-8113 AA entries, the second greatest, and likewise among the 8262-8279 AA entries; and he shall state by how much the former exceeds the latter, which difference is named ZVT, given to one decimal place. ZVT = -0.3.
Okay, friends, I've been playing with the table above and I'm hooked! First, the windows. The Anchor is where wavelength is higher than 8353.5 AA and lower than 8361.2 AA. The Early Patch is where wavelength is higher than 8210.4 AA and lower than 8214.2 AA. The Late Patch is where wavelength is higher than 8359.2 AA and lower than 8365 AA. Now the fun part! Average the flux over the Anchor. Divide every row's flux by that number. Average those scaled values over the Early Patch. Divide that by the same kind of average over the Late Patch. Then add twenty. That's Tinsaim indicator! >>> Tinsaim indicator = 21.0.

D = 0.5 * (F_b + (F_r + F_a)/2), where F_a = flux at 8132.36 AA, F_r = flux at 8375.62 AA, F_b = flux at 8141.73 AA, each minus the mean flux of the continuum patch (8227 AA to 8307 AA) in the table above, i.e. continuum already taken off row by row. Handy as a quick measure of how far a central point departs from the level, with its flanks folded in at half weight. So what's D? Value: 0.0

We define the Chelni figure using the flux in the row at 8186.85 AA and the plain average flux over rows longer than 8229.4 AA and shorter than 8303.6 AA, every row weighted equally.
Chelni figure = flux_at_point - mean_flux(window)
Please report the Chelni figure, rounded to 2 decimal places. -0.11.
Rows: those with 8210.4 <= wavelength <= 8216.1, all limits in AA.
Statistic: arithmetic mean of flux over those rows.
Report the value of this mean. 11.5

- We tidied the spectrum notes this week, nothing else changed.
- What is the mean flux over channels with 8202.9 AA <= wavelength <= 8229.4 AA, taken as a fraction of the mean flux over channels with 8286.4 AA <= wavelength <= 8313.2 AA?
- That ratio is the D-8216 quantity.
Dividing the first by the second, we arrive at 0.97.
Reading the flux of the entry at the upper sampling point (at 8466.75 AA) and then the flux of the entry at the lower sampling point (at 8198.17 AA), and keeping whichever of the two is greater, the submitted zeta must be 11.6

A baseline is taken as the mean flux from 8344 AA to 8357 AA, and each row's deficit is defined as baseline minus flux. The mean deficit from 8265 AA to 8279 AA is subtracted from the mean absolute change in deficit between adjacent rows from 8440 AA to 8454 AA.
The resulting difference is 0.86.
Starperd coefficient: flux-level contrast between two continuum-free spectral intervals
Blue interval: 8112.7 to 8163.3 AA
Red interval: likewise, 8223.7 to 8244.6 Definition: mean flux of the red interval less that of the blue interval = -0.2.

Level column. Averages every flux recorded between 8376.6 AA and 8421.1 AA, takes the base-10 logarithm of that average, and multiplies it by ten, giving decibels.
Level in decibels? 10.6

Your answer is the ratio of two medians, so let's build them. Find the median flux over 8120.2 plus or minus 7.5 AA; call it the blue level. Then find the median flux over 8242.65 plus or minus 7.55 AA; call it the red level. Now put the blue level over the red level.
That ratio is 1.013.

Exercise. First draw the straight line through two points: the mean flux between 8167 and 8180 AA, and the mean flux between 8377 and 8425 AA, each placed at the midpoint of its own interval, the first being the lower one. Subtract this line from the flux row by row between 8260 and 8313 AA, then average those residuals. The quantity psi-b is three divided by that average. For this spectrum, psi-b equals 16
